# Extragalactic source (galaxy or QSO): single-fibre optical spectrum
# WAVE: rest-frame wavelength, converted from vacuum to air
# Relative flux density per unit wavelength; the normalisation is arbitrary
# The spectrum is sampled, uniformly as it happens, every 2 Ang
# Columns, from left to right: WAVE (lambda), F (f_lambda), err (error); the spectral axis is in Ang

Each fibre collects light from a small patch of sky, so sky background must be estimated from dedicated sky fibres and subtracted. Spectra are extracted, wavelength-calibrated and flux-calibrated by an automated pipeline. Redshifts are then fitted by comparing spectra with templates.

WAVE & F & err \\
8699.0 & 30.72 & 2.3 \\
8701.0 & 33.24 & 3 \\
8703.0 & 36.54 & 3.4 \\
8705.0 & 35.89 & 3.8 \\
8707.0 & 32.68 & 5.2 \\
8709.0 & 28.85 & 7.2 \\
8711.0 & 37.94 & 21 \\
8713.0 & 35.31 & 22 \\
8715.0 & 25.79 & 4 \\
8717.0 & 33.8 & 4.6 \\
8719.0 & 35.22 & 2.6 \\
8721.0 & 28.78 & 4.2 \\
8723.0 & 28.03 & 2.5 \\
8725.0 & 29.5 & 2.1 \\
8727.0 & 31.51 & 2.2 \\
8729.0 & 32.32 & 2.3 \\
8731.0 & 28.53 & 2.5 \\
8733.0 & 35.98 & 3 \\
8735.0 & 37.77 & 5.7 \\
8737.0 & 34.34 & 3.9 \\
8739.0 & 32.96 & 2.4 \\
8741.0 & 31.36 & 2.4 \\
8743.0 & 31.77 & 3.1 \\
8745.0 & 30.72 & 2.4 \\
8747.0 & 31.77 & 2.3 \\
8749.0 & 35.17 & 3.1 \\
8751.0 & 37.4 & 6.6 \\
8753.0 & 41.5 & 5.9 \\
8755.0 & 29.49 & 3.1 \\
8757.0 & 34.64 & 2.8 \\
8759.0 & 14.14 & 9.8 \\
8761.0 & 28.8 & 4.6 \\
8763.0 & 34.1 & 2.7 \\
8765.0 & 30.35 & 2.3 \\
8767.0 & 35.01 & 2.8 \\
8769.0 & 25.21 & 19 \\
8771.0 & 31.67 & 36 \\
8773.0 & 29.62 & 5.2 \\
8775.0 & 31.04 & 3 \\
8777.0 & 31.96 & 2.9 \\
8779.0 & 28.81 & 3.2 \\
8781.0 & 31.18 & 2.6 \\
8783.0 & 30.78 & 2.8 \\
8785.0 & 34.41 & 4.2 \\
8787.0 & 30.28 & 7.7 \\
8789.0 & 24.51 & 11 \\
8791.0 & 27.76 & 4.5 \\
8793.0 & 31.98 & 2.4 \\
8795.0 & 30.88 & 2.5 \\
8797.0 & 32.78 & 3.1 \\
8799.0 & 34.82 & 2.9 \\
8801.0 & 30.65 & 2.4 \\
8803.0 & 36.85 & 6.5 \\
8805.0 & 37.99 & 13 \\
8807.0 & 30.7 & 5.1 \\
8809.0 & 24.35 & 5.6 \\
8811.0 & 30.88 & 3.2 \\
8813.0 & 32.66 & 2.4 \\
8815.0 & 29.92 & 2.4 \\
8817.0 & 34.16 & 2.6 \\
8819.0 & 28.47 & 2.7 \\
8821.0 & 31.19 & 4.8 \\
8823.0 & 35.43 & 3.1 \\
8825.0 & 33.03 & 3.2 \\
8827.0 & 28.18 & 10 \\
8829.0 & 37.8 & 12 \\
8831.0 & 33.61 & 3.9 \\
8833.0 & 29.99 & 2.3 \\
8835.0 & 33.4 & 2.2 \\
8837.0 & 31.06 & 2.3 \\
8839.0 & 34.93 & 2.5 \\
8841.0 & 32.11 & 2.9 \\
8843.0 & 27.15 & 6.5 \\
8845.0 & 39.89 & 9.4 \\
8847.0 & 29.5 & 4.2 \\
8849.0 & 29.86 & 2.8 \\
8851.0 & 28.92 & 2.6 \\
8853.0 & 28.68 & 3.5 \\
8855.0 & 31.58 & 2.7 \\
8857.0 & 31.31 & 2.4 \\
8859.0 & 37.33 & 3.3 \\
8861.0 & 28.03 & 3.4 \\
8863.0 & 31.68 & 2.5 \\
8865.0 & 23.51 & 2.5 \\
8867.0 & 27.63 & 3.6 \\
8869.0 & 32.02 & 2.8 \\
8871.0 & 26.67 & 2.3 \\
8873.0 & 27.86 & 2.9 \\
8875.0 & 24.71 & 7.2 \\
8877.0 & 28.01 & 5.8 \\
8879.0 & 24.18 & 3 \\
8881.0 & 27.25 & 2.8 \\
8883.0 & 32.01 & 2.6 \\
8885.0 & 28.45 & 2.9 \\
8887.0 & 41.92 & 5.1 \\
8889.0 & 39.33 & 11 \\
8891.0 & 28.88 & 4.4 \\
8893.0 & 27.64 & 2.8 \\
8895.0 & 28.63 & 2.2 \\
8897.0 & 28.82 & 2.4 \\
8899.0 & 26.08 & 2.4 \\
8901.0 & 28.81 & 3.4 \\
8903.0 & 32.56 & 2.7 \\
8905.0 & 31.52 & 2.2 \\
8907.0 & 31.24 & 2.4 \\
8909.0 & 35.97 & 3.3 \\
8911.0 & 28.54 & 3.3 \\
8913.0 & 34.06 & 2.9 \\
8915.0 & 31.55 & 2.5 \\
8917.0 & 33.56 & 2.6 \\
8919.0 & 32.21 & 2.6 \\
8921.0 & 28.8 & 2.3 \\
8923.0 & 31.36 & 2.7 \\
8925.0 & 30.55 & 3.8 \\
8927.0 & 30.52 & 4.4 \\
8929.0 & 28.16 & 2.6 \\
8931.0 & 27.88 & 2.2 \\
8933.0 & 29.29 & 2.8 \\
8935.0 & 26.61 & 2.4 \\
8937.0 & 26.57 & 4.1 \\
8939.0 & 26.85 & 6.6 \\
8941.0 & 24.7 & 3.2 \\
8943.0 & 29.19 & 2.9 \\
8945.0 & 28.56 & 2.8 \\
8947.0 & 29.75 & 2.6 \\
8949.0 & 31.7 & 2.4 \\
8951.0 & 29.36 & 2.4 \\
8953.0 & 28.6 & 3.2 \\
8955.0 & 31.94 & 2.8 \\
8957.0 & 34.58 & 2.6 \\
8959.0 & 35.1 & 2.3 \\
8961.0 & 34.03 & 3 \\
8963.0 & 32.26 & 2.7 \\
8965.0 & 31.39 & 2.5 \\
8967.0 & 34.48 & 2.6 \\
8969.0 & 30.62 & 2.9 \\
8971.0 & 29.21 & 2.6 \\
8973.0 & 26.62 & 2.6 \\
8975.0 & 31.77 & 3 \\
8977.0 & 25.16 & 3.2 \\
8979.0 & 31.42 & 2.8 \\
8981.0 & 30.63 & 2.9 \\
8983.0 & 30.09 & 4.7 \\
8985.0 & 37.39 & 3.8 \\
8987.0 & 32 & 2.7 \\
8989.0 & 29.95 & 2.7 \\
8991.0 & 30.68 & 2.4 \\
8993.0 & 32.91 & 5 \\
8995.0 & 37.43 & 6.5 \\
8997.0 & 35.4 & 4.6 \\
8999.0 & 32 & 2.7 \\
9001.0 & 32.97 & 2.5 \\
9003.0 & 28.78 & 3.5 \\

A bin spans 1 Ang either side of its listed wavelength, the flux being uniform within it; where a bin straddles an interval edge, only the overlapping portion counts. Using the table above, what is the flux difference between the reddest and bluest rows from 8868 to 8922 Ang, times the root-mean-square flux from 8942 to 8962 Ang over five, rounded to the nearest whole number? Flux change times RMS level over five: -20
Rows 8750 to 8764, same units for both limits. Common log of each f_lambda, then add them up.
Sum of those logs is 10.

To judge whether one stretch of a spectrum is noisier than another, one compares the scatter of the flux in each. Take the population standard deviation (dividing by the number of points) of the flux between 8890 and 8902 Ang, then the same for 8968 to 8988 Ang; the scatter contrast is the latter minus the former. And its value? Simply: 2.1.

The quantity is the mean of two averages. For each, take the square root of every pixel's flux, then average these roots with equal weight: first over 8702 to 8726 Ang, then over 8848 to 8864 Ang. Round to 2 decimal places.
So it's 5.62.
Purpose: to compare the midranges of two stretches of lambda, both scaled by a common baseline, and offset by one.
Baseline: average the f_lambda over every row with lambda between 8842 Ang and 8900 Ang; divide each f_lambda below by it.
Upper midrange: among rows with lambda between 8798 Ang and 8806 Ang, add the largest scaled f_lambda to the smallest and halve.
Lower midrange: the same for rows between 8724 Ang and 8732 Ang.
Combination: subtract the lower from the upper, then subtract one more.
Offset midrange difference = -0.87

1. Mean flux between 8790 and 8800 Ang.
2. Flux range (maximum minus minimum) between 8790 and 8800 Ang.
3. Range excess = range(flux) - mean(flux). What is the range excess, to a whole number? -25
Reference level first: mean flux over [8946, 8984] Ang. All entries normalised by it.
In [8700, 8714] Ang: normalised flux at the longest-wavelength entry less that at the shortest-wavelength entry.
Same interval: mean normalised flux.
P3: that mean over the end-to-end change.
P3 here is 17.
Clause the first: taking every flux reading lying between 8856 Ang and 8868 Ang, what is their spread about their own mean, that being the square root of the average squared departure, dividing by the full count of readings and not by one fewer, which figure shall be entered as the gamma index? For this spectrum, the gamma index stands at 4.3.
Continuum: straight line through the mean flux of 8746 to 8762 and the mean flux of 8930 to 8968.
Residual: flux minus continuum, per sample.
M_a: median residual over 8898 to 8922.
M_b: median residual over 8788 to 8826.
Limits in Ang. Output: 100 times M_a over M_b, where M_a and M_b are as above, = 1377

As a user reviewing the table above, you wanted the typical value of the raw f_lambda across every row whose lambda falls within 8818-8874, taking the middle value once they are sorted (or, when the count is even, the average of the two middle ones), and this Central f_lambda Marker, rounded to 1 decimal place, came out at 31.1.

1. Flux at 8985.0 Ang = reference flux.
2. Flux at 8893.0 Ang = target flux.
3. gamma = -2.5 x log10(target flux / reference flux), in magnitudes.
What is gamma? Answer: 0.33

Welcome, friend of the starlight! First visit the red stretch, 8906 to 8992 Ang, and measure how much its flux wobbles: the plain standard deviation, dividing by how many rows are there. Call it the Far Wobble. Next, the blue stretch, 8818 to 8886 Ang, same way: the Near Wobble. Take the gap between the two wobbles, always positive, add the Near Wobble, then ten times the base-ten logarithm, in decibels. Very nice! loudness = 6.7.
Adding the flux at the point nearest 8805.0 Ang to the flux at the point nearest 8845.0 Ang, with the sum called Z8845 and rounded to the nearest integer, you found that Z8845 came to 78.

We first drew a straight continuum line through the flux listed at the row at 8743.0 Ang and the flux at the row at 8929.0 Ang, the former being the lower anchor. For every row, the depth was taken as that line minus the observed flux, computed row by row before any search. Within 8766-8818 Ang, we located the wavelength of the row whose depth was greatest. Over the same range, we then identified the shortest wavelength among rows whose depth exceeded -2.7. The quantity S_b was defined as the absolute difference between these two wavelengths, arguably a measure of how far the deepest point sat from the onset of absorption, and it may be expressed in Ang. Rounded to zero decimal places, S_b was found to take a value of 20 Ang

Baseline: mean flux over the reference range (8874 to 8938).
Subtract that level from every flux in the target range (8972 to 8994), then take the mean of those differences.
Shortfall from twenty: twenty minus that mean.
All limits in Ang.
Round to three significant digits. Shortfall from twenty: 19.4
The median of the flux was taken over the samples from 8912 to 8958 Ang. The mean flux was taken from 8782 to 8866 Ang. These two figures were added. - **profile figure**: 60.9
